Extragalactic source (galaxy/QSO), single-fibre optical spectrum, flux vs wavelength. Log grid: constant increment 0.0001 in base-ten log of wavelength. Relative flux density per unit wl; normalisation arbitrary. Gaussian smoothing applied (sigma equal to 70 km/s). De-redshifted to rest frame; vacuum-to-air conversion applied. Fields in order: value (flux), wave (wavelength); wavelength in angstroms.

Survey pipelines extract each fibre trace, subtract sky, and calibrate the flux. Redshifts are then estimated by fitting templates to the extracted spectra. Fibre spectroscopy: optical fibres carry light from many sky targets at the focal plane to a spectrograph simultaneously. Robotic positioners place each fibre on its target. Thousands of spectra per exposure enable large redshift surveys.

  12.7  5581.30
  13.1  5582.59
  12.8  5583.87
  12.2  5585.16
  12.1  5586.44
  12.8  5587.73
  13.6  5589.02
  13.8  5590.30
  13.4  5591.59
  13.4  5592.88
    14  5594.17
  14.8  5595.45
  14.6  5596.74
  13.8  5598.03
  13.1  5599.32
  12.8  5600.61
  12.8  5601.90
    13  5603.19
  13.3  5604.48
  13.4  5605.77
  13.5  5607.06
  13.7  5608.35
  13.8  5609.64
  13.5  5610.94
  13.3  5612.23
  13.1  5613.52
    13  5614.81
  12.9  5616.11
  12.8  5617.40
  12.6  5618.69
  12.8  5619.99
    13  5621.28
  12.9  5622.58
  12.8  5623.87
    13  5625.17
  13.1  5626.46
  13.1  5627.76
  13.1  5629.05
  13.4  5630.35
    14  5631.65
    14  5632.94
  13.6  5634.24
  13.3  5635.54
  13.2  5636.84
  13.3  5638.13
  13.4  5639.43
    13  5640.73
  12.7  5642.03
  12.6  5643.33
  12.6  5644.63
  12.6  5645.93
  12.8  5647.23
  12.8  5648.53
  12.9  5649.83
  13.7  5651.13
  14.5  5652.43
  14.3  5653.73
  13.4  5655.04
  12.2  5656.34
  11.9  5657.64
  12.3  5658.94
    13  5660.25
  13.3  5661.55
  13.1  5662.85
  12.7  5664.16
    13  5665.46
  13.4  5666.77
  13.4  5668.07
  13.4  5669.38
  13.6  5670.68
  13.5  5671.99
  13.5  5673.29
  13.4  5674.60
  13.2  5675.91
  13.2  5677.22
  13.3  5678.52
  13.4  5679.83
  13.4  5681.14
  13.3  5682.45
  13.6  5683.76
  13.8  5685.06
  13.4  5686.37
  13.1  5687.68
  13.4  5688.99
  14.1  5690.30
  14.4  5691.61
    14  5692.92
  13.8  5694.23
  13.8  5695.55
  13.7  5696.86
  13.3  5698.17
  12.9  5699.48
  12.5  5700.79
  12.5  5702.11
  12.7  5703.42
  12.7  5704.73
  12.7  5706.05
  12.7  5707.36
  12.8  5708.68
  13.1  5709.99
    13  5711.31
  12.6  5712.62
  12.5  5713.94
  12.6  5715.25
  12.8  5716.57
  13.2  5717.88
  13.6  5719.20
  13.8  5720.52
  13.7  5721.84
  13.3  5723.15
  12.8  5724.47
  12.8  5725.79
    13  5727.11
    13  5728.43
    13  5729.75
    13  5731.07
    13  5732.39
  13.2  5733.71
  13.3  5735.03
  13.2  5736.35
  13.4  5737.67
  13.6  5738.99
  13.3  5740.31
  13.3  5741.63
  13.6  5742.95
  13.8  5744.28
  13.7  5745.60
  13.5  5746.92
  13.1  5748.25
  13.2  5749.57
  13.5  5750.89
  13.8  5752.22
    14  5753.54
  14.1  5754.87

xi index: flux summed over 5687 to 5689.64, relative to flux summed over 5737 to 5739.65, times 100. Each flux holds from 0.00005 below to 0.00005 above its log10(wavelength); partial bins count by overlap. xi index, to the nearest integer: 98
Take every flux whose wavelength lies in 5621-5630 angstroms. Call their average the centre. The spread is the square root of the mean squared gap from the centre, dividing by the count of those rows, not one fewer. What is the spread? 0.11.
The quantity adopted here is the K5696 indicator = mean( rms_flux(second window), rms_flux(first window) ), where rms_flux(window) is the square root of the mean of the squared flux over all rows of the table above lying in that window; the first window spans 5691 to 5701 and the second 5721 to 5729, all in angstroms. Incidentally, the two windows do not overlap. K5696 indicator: 13.3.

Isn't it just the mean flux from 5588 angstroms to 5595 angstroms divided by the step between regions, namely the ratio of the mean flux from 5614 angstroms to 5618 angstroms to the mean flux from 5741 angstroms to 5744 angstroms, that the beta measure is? 14.2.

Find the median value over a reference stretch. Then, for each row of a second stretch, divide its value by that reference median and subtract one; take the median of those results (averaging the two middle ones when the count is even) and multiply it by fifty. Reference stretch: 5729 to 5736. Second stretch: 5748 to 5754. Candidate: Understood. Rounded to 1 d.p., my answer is 1.9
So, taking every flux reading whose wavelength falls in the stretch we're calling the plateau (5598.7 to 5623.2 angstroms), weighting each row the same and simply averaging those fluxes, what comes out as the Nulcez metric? 13.1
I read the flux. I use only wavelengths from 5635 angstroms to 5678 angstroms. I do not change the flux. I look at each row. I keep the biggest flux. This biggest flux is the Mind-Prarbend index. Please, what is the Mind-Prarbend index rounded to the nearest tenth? 14.5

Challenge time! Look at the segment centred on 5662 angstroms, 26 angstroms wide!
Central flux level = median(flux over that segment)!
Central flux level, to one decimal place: 13.4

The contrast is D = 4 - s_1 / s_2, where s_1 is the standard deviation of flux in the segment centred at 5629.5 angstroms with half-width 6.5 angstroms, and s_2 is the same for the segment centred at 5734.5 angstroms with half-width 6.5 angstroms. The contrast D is 2.0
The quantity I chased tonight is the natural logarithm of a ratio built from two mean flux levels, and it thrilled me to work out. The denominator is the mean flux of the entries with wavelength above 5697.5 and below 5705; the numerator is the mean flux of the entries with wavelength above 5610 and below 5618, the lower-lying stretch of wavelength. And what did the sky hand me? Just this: 0.026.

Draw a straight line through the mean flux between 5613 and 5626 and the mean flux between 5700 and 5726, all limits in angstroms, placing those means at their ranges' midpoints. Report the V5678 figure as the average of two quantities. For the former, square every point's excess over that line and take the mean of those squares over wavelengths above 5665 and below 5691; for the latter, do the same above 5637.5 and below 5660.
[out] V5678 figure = 0.39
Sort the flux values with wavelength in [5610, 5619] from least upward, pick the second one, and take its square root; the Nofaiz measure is 3.58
